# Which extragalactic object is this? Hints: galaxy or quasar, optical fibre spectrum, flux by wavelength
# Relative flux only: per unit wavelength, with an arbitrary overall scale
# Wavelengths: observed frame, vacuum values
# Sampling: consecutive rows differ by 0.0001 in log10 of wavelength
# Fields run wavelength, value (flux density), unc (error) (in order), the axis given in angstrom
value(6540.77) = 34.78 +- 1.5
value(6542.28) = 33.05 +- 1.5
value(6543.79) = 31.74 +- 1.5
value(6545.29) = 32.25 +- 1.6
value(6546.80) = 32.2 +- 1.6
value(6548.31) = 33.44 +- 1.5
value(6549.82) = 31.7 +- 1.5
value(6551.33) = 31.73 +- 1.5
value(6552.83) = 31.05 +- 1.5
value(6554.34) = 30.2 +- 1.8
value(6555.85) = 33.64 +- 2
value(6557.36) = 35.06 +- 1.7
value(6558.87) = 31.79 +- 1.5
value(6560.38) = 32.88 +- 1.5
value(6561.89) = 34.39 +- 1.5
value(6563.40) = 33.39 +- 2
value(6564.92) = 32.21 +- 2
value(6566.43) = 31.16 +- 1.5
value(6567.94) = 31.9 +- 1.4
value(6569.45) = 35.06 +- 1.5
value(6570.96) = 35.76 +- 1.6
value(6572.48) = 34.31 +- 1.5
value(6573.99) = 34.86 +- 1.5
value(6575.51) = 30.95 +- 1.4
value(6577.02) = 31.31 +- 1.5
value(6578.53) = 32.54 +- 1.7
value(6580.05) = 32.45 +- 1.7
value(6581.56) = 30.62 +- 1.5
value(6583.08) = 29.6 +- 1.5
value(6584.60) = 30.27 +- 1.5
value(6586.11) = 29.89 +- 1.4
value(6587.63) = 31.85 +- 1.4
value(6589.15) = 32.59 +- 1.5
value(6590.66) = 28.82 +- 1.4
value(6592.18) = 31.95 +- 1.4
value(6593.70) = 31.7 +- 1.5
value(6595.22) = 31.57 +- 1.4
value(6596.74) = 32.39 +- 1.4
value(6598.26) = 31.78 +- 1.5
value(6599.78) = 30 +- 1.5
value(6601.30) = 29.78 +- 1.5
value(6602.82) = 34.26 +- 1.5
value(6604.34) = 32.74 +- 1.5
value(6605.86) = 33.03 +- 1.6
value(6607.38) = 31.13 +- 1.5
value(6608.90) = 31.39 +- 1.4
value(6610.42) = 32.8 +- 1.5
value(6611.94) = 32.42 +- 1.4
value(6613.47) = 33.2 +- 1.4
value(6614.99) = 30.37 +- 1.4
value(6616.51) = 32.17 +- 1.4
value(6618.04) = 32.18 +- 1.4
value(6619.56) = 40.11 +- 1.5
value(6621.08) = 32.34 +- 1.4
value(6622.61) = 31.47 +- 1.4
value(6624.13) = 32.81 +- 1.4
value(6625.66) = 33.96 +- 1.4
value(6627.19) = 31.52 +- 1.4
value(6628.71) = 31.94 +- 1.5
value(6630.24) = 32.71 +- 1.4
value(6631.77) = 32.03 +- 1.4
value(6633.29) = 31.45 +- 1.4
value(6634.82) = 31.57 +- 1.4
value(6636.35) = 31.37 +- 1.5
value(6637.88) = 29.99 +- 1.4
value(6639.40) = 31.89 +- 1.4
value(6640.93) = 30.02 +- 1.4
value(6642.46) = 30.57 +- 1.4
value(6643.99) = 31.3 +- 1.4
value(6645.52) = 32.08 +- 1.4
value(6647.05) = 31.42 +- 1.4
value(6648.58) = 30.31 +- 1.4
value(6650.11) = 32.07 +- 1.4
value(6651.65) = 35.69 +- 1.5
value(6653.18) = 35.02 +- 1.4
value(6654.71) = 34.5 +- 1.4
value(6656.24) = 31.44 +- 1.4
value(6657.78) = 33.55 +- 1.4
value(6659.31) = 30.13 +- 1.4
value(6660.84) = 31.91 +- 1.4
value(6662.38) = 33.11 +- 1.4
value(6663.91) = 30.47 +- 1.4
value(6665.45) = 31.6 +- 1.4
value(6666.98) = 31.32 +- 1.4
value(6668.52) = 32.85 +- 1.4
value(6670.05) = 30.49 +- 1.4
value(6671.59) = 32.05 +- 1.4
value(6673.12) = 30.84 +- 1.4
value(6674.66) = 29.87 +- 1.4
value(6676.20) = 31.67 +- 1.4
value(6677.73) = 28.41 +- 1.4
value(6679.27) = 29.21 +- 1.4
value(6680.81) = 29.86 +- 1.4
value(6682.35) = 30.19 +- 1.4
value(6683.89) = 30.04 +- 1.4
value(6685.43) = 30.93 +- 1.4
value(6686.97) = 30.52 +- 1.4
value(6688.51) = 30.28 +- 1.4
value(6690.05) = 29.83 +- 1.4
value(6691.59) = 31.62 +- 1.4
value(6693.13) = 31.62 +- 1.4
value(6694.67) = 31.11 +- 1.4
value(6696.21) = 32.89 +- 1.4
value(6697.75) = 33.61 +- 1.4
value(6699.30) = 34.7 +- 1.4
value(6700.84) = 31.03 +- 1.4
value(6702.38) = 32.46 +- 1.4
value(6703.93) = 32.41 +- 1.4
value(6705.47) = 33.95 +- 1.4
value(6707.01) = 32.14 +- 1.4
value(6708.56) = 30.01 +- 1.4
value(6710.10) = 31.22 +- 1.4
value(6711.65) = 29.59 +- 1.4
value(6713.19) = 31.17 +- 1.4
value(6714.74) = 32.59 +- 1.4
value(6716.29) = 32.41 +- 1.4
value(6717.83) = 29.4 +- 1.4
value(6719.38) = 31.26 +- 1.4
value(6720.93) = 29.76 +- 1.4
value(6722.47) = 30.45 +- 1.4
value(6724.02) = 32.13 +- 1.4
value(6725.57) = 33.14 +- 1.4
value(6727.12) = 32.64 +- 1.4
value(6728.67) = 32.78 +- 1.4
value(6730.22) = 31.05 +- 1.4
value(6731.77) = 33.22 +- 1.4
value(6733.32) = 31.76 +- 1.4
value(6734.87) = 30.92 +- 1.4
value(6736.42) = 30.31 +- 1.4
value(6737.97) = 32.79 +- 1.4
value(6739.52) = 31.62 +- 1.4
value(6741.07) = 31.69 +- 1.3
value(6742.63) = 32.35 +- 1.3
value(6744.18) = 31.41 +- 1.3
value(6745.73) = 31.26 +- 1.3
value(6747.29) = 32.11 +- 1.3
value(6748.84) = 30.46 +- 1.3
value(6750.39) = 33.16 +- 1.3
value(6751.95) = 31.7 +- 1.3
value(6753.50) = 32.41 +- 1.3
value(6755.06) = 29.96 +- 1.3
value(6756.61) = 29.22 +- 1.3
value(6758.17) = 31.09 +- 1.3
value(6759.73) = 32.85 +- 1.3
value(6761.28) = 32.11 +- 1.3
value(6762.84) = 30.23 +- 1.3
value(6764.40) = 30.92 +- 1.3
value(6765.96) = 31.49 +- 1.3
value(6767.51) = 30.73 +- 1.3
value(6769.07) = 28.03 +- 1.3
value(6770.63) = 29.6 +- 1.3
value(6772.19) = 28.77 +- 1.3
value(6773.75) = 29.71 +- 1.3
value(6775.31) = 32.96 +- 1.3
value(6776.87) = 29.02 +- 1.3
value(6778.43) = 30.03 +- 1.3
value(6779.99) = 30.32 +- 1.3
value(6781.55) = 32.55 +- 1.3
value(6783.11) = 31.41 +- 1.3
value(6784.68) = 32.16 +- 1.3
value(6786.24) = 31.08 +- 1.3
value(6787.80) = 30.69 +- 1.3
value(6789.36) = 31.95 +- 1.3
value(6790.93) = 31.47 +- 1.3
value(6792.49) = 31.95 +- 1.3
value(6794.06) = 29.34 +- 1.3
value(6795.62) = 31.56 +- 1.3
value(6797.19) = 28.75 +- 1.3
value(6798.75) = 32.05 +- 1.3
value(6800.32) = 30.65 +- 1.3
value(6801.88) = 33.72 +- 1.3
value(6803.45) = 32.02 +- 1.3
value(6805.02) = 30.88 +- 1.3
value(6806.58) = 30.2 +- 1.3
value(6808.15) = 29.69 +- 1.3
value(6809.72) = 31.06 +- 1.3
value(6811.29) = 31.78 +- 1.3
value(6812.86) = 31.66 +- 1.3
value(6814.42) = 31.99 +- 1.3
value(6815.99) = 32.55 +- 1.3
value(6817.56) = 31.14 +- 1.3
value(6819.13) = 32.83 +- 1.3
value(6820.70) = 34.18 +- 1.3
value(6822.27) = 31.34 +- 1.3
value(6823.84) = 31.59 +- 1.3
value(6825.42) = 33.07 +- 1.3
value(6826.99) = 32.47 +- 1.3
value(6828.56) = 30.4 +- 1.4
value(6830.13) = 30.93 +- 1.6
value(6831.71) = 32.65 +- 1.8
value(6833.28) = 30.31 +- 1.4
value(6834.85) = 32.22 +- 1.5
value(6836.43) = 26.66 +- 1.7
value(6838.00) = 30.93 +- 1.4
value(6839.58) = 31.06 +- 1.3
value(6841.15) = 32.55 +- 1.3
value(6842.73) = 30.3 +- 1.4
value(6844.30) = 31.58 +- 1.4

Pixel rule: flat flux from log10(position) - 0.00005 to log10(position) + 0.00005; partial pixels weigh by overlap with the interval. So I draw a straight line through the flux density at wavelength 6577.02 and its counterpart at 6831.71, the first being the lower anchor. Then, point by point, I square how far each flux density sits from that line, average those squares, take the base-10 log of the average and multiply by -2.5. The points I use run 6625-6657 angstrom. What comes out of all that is -1.0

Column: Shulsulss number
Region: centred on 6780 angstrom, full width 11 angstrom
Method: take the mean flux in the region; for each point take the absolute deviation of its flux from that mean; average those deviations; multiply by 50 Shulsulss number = 61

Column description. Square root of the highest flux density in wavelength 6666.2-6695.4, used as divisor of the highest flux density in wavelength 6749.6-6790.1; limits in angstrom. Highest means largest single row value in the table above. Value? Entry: 5.79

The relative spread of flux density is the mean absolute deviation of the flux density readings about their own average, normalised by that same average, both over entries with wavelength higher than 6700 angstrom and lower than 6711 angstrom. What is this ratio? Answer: 0.031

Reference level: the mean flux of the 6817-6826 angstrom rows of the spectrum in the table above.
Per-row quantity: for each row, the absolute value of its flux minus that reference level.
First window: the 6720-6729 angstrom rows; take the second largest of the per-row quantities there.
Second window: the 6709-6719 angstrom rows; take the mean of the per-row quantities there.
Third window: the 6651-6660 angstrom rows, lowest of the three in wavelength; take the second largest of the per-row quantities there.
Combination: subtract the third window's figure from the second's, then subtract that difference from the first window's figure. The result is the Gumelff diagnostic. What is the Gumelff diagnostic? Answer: 3.2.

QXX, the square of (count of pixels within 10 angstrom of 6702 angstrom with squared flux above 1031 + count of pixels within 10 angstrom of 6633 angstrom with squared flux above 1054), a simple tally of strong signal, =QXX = 100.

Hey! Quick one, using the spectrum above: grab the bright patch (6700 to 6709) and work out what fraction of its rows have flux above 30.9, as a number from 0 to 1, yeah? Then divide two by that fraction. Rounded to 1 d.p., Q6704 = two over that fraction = 2.4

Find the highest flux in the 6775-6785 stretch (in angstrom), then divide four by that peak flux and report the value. 0.121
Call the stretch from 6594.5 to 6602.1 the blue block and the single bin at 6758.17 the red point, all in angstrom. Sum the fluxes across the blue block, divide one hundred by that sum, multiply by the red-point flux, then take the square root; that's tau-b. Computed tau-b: 4.47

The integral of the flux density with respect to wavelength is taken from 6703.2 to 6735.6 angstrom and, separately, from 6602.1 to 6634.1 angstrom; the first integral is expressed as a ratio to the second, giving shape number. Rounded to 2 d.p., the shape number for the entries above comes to 0.98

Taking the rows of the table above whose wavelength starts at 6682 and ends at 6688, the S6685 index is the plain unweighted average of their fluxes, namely 30.4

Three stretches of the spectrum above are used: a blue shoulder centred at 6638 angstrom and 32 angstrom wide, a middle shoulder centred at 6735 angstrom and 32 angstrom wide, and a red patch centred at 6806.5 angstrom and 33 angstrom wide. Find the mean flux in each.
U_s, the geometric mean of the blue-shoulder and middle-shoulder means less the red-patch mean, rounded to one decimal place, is 0.4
